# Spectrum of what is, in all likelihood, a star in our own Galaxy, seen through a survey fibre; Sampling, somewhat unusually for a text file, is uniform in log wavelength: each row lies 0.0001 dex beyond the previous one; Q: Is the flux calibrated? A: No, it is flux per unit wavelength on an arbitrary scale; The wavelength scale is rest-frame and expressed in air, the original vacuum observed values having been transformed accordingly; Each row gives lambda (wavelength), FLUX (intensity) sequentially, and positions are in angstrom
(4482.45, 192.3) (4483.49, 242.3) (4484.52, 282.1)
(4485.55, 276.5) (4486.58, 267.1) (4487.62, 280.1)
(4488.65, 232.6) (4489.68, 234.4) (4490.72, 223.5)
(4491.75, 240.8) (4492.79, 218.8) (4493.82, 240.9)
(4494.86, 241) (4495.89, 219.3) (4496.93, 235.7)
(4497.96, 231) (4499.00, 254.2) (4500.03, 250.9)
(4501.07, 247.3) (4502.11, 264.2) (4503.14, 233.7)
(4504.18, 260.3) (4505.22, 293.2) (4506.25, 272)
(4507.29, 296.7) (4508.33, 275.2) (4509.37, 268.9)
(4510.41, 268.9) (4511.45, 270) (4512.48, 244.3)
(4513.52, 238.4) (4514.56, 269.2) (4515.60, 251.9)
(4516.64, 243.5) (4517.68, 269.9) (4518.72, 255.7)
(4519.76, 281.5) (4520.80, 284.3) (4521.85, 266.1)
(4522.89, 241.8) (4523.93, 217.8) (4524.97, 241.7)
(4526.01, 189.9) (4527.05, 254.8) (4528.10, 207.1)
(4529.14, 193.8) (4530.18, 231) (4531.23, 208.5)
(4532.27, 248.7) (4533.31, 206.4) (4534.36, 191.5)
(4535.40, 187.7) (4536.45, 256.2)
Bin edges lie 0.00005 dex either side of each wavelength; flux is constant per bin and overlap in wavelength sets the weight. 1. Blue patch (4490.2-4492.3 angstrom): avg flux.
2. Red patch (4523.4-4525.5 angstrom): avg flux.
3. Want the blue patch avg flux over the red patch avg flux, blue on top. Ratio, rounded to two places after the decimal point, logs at 1.01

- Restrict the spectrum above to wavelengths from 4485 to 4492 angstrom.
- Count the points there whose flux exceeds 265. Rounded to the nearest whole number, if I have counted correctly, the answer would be 3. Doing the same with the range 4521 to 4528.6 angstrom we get 1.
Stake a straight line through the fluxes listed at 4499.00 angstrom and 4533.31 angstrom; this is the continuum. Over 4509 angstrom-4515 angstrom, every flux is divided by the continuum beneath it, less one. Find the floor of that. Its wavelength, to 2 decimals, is 4513.52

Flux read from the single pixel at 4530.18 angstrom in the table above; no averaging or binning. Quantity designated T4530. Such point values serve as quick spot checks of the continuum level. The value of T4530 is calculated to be 231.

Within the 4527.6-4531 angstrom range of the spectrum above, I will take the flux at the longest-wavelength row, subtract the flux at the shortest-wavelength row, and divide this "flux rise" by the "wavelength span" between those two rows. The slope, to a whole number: 11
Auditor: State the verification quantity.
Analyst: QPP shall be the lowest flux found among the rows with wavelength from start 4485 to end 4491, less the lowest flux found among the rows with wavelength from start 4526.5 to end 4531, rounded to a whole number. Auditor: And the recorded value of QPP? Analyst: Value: 30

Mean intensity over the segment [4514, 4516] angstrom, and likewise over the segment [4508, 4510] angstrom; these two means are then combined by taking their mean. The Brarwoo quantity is 266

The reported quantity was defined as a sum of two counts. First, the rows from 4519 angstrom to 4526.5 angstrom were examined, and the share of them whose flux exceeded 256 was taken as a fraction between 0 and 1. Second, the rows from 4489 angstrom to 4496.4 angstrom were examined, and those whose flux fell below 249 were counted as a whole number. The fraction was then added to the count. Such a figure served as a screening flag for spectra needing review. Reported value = 7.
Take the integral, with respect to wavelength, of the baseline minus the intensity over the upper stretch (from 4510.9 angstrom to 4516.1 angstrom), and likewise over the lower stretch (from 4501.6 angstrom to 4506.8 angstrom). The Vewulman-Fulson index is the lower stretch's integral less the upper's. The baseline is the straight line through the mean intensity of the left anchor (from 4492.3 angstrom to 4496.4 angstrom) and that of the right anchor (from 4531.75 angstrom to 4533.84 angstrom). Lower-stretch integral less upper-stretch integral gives -48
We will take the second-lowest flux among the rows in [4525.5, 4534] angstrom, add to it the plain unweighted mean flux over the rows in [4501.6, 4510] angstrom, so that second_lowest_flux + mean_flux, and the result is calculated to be 464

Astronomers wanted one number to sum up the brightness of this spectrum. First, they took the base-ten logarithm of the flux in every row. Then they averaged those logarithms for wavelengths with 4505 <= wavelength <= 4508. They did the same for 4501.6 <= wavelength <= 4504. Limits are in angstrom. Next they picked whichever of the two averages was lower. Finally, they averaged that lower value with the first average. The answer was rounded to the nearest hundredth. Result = 2.43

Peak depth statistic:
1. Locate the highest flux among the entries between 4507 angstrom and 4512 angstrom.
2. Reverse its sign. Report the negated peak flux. -297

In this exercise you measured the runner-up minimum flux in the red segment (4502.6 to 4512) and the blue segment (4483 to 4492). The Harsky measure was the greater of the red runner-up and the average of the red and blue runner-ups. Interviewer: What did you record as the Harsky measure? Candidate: 260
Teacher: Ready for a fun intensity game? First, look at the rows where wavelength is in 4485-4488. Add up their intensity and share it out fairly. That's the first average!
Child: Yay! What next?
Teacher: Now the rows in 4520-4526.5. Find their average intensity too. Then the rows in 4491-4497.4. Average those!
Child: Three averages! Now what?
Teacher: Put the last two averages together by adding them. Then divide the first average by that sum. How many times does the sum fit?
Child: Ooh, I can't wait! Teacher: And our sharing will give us 0.58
